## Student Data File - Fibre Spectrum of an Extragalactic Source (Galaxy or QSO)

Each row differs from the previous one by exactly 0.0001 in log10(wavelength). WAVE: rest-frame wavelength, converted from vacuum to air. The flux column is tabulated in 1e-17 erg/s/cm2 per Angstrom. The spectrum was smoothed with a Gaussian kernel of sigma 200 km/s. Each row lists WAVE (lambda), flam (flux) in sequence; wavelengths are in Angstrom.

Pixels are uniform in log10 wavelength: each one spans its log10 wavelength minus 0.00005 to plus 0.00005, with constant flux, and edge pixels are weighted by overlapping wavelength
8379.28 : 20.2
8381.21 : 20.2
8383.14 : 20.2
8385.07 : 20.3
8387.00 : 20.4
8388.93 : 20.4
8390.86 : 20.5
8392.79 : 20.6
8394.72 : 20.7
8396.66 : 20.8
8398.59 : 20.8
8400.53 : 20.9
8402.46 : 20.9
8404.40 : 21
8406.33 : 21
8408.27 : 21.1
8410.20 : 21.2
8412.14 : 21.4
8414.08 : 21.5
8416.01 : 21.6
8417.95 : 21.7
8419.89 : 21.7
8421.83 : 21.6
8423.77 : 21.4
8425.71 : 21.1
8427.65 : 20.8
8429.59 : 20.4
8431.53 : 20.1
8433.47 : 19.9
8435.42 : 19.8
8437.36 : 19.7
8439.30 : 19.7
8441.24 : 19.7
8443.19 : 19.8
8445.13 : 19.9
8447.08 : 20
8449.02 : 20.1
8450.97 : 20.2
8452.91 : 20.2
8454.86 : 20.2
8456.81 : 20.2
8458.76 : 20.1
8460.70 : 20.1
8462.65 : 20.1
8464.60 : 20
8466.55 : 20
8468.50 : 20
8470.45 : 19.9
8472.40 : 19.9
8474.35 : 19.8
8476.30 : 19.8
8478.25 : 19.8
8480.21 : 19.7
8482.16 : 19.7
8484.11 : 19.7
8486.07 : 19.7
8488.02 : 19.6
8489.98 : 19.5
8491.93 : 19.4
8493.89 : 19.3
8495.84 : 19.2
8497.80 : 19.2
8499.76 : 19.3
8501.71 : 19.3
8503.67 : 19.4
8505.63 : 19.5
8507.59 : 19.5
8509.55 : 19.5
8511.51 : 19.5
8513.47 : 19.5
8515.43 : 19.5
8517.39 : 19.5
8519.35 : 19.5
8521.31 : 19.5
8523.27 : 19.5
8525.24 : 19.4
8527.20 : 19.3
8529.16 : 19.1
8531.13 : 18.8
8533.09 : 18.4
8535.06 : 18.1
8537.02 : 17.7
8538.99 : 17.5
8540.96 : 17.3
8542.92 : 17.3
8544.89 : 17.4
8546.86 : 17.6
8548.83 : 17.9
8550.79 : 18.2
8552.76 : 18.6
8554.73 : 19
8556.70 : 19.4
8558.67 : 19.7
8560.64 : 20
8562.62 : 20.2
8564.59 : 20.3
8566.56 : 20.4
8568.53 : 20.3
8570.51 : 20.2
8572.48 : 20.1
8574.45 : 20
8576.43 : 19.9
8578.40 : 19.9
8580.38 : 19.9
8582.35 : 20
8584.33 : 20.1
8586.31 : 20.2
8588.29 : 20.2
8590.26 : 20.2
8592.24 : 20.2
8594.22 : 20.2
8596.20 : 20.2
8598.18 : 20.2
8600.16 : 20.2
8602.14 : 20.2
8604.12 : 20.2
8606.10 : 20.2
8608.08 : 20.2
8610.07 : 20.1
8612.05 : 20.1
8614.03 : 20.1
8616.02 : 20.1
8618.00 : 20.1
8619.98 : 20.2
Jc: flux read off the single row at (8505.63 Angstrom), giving 19.5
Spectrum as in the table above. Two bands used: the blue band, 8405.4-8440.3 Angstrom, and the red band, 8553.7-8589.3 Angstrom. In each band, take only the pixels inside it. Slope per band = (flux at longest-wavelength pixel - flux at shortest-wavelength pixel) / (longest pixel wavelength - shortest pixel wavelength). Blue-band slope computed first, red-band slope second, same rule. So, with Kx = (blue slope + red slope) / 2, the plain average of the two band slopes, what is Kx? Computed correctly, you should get -0.0018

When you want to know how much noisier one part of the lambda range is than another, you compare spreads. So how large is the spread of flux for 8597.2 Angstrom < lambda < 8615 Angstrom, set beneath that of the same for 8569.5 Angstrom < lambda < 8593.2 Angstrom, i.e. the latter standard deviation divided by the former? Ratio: 2.6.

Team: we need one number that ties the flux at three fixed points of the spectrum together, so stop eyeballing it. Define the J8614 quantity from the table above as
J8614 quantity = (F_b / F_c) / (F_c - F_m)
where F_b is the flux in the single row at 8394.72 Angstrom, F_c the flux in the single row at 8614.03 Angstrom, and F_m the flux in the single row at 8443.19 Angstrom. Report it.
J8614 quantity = 3.4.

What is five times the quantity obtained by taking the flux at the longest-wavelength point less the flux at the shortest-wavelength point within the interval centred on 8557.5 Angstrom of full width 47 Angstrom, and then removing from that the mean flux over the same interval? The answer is -86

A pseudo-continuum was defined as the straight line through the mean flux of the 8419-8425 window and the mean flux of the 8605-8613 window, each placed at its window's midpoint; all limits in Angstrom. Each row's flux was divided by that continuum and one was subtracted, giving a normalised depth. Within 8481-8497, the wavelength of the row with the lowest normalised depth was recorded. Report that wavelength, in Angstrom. 8495.84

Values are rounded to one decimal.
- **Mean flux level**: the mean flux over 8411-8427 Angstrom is 21.5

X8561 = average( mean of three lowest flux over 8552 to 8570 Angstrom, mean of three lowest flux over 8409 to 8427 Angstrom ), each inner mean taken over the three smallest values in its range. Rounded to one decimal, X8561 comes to 20.1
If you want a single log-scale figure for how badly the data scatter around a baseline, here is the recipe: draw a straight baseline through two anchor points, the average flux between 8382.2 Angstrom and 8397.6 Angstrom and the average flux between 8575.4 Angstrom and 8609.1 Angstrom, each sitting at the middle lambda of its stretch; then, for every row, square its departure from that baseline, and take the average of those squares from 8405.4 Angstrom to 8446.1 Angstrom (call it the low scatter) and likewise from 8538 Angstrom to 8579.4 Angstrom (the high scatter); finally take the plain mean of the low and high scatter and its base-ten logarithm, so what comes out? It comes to 0.20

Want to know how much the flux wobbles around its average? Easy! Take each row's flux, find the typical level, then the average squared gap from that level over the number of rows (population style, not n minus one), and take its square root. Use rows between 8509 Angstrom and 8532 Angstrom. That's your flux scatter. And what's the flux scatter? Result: 0.21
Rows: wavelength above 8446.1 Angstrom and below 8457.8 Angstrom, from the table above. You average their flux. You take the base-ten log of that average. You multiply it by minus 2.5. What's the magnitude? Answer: -3.26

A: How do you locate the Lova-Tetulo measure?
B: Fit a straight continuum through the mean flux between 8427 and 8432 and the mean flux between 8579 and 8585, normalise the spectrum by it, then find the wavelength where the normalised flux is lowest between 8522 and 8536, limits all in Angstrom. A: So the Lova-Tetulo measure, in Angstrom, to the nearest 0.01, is 8535.06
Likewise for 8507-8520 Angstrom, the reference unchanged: 8507.59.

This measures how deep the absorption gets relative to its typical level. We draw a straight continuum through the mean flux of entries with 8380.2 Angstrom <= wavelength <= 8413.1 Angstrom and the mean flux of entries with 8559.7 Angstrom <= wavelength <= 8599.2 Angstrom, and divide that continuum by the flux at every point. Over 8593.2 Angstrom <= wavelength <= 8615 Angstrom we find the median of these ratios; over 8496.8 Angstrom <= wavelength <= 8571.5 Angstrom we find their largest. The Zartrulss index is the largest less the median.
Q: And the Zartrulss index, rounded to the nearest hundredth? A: 0.18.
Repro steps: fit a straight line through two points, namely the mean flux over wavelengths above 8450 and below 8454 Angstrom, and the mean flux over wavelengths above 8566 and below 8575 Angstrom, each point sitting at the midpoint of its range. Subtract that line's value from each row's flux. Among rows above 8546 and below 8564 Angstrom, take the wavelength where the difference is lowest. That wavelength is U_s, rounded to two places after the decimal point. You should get 8546.86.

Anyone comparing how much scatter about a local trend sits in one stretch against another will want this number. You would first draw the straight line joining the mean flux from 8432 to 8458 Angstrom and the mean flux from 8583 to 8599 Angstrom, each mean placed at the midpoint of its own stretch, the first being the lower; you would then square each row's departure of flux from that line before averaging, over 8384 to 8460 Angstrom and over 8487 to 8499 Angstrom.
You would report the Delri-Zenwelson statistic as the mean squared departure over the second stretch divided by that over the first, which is 0.54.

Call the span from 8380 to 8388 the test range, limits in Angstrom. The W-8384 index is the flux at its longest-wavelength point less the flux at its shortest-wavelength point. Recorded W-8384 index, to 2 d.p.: 0.20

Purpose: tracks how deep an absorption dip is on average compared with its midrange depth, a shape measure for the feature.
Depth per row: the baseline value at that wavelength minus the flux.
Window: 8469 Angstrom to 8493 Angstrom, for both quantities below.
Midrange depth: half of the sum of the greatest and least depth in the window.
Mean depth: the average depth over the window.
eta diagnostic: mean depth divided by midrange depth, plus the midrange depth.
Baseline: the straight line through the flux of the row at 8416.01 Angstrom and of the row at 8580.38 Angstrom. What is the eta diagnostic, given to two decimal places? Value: 2.23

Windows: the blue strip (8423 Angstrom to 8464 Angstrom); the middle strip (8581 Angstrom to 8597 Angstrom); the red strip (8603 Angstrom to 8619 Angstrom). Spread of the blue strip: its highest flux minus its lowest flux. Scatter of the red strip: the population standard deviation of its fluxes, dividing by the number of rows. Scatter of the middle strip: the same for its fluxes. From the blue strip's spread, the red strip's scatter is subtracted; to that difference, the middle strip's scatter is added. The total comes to 1.72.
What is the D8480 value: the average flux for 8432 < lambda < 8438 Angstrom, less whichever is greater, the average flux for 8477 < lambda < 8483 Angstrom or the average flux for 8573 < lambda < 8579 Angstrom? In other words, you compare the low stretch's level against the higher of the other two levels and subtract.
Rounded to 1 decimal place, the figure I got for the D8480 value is -0.1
